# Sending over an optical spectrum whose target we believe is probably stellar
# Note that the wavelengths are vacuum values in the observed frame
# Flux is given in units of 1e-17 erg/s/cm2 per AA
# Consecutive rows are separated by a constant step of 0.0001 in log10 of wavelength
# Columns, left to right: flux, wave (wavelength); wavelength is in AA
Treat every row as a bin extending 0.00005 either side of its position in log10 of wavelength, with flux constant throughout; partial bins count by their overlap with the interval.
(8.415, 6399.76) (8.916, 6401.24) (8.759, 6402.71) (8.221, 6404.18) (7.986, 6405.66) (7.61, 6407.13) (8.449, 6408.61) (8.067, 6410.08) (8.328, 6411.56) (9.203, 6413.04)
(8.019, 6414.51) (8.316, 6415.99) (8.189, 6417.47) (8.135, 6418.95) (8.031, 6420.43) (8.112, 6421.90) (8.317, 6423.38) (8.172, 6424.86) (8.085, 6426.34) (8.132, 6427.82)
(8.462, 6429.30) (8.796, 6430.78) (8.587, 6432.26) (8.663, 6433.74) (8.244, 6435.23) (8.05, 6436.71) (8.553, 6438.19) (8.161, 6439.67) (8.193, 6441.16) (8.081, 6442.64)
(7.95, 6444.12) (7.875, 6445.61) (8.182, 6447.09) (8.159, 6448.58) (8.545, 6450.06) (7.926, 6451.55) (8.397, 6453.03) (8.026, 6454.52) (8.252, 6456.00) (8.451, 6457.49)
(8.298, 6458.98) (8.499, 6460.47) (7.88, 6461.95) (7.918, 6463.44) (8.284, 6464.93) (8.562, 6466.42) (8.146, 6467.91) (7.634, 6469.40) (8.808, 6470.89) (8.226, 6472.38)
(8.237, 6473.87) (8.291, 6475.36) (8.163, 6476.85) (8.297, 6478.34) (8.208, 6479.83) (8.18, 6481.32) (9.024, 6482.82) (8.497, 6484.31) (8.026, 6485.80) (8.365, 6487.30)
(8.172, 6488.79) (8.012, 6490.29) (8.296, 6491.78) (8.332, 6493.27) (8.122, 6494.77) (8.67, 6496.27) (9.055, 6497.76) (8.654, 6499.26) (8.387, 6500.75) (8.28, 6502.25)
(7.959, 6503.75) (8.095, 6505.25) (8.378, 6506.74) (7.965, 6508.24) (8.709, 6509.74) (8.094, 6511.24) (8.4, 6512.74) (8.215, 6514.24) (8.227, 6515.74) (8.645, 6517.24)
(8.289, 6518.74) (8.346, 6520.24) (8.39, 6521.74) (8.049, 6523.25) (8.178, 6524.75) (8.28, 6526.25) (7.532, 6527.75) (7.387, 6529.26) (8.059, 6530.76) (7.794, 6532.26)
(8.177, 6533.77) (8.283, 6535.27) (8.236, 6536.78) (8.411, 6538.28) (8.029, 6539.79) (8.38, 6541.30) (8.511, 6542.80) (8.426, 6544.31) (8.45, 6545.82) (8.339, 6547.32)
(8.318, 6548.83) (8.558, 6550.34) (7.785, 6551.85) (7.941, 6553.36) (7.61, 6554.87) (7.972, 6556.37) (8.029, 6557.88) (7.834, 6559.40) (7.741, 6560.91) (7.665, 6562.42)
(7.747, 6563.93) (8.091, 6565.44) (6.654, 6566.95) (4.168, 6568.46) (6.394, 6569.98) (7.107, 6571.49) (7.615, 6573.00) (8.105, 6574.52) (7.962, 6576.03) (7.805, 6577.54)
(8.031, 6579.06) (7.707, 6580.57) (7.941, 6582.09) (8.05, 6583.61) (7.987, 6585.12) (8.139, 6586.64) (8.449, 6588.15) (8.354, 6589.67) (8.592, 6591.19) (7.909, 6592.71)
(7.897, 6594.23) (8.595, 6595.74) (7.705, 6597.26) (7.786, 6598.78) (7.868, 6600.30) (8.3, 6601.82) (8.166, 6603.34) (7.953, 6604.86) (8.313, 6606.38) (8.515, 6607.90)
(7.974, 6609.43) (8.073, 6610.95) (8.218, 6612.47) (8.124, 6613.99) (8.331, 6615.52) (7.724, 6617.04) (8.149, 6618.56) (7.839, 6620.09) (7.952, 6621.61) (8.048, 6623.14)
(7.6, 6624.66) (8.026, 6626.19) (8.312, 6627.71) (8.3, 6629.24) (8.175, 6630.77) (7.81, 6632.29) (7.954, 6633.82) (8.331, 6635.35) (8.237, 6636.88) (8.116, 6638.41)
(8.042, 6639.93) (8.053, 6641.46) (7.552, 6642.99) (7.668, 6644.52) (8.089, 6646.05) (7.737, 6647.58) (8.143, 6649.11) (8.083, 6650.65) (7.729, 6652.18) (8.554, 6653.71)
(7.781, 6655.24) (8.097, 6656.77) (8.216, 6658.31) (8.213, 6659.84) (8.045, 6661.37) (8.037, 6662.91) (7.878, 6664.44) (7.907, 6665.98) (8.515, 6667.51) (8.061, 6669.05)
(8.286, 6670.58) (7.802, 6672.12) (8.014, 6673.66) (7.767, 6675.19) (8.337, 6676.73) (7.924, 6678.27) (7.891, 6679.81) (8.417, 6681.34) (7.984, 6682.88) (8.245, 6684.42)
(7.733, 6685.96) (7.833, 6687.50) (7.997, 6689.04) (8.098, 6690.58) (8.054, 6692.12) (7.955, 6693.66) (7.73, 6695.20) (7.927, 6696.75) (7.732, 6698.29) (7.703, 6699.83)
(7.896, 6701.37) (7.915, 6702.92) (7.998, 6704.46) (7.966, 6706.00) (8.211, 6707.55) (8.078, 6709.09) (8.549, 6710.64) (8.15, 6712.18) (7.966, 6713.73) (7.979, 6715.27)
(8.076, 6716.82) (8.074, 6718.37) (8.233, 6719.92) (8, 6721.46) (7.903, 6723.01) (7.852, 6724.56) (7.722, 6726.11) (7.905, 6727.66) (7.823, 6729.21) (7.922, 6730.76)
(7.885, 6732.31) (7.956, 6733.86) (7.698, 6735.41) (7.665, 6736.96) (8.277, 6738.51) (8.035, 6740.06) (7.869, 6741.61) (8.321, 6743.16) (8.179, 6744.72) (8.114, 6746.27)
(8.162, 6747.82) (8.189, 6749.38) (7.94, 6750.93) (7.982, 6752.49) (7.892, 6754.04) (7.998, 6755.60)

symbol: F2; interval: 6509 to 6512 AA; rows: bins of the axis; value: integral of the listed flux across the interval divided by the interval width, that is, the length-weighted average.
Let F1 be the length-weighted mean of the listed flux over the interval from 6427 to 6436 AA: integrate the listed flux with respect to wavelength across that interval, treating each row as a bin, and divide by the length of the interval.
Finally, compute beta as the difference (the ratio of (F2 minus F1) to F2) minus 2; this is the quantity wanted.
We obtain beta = -2.01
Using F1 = 8.47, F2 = 8.4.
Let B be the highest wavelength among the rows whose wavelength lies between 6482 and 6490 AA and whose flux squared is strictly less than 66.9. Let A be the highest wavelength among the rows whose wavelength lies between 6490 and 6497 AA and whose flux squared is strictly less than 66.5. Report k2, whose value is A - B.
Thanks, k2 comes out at 6.0 AA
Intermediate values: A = 6494.77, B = 6488.79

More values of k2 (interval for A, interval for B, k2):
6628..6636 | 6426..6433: 206.0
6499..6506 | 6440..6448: 59.6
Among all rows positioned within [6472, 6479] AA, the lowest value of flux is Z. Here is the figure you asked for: 8.163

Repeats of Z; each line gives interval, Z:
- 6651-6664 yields 7.729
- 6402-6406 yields 7.986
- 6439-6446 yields 7.875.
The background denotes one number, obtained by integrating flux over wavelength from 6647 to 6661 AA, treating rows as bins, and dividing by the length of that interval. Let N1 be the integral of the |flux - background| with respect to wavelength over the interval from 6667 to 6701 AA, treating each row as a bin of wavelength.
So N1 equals 6.8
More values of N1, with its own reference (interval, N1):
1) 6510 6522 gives 3.3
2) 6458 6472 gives 4.6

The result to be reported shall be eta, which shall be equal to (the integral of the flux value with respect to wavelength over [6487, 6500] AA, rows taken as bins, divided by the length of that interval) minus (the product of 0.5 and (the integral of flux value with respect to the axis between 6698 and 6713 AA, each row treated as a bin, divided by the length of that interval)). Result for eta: 4.4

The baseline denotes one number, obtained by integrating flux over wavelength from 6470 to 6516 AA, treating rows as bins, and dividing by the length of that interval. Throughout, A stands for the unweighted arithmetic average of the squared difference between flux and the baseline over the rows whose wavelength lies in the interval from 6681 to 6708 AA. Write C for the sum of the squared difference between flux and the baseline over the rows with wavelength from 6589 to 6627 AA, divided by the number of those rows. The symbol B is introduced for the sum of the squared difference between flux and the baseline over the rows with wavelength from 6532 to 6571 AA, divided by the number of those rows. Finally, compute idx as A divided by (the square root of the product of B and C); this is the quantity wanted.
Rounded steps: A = 0.17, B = 1.04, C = 0.14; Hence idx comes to 0.5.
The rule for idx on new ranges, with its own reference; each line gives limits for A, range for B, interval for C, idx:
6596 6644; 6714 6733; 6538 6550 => 2.4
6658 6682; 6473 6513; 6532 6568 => 0.8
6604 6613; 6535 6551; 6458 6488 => 1.5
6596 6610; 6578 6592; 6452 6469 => 1.8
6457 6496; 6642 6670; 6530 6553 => 0.8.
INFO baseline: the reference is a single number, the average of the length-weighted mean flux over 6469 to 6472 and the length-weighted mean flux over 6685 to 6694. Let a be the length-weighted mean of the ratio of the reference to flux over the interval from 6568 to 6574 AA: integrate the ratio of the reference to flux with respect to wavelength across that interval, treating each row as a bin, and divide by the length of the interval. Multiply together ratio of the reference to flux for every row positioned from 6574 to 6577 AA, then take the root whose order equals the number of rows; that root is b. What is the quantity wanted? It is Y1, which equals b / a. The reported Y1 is 0.77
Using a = 1.312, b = 1.011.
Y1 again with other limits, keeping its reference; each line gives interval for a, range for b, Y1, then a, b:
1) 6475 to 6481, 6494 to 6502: 0.96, 0.988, 0.947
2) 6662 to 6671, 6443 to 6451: 1.00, 1.002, 0.998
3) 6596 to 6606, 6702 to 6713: 0.99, 1.015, 1.000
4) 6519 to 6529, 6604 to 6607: 1.00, 1.004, 0.999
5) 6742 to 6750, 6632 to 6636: 1.02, 0.993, 1.011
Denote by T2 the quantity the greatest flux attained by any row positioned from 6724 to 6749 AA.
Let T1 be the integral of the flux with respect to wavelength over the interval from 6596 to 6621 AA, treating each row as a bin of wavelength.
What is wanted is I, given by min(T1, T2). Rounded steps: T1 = 202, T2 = 8.321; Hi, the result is 8.32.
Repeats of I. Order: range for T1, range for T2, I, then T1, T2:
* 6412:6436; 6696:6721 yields 8.55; 200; 8.549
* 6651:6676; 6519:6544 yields 8.51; 201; 8.511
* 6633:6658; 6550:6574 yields 8.56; 200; 8.558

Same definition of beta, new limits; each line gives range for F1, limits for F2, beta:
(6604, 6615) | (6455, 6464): -1.99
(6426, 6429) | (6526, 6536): -2.03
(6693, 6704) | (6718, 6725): -1.98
